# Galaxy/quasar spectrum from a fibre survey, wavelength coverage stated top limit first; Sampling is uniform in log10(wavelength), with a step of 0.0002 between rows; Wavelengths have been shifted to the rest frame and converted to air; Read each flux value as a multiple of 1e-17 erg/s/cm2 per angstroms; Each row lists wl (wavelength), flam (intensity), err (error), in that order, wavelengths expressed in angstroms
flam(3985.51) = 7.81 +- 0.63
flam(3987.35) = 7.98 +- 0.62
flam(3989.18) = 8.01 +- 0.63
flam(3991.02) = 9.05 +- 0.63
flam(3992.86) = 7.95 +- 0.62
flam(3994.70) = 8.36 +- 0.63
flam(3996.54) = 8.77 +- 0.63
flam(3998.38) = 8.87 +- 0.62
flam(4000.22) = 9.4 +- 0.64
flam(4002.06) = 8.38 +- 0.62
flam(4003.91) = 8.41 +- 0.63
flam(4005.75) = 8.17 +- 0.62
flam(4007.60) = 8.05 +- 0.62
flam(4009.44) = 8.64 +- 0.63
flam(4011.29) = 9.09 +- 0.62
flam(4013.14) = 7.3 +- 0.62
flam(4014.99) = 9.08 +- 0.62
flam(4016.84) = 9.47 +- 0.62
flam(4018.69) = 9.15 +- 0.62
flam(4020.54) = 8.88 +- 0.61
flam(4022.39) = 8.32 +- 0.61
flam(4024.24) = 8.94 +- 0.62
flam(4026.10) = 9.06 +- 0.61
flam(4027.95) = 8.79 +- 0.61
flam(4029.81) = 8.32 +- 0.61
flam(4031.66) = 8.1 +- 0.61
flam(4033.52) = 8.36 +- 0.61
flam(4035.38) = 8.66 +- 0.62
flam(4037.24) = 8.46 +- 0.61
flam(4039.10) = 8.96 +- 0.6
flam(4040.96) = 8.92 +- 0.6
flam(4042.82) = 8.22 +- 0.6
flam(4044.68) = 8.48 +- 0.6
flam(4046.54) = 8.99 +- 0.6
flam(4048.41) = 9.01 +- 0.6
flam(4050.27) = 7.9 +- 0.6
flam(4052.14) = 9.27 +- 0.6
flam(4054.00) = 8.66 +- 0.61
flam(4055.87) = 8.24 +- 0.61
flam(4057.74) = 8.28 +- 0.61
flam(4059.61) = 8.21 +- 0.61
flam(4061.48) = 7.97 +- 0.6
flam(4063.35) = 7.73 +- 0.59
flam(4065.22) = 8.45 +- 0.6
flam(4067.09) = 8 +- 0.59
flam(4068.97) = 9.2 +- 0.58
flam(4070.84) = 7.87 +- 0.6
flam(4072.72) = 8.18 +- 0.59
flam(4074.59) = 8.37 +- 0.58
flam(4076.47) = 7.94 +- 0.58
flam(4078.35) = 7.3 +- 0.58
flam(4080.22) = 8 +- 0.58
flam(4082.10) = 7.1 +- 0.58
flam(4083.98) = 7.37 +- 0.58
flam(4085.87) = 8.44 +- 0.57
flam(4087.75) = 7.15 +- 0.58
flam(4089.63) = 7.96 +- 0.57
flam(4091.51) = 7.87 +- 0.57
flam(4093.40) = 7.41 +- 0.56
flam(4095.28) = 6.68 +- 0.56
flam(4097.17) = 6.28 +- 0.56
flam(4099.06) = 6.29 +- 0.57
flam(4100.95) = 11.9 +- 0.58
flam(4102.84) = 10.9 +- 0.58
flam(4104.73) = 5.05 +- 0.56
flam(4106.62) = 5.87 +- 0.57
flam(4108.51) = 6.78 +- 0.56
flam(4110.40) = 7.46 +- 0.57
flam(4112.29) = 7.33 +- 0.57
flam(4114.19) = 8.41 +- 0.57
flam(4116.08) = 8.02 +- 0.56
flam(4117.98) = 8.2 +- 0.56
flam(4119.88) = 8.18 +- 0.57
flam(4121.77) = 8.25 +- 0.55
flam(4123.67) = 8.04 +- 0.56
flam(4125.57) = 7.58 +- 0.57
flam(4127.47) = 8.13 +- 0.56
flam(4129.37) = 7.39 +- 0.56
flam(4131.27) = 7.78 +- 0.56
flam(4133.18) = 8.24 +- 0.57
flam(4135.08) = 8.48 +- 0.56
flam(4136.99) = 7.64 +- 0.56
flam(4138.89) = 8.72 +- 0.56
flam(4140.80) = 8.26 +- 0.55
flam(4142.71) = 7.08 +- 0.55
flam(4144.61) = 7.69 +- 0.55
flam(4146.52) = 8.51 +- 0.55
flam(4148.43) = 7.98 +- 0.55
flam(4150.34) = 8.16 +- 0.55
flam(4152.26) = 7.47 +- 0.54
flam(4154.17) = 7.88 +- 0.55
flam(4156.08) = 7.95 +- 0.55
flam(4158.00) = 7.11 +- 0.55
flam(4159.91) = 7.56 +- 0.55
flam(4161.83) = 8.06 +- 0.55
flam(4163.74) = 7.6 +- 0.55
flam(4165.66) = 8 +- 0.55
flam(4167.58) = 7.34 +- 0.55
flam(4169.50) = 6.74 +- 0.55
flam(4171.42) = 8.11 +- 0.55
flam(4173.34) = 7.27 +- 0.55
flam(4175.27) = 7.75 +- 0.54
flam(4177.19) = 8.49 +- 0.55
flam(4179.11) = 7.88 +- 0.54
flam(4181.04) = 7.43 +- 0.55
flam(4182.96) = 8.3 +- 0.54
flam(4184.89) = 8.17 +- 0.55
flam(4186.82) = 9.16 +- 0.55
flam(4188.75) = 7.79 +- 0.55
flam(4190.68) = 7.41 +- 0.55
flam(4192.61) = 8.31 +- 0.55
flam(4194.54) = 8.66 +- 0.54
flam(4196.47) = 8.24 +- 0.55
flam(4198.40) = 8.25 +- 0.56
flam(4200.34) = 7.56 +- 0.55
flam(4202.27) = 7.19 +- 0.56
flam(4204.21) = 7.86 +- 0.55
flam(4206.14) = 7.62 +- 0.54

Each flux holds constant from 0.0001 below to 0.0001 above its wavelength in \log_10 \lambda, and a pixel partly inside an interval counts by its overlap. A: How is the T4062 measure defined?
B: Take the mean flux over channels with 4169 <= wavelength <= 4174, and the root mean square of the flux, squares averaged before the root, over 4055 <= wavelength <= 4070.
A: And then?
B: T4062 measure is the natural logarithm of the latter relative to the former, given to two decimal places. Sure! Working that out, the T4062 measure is 0.11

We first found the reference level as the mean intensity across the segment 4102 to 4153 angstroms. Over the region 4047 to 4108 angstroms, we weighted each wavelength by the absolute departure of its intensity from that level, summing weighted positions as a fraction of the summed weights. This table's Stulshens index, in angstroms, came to 4087.3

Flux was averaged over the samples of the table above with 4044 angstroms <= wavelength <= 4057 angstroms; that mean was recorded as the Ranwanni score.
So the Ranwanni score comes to 8.6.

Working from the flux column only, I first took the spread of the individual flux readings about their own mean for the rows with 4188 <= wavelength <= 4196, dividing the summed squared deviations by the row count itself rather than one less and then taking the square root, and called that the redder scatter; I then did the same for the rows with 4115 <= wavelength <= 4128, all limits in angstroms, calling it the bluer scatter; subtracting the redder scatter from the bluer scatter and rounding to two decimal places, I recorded -0.27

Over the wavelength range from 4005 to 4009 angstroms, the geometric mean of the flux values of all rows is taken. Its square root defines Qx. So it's 2.85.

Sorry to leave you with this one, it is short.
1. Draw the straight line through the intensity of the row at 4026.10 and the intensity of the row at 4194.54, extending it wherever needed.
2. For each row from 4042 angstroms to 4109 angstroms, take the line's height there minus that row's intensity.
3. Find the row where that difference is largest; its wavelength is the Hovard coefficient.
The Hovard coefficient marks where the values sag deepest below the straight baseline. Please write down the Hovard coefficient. 4104.73 angstroms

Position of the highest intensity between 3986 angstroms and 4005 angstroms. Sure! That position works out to 4000.22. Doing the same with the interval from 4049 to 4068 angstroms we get 4052.14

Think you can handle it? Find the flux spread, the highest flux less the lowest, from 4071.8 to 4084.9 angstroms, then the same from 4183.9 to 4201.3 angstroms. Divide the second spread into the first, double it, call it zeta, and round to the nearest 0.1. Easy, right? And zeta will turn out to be 1.5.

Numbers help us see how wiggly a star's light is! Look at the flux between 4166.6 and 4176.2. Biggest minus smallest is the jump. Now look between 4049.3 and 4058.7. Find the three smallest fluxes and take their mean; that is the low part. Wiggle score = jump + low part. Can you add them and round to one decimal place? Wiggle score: 9.5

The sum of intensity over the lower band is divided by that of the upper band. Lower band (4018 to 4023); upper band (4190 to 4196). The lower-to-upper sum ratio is 1.08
